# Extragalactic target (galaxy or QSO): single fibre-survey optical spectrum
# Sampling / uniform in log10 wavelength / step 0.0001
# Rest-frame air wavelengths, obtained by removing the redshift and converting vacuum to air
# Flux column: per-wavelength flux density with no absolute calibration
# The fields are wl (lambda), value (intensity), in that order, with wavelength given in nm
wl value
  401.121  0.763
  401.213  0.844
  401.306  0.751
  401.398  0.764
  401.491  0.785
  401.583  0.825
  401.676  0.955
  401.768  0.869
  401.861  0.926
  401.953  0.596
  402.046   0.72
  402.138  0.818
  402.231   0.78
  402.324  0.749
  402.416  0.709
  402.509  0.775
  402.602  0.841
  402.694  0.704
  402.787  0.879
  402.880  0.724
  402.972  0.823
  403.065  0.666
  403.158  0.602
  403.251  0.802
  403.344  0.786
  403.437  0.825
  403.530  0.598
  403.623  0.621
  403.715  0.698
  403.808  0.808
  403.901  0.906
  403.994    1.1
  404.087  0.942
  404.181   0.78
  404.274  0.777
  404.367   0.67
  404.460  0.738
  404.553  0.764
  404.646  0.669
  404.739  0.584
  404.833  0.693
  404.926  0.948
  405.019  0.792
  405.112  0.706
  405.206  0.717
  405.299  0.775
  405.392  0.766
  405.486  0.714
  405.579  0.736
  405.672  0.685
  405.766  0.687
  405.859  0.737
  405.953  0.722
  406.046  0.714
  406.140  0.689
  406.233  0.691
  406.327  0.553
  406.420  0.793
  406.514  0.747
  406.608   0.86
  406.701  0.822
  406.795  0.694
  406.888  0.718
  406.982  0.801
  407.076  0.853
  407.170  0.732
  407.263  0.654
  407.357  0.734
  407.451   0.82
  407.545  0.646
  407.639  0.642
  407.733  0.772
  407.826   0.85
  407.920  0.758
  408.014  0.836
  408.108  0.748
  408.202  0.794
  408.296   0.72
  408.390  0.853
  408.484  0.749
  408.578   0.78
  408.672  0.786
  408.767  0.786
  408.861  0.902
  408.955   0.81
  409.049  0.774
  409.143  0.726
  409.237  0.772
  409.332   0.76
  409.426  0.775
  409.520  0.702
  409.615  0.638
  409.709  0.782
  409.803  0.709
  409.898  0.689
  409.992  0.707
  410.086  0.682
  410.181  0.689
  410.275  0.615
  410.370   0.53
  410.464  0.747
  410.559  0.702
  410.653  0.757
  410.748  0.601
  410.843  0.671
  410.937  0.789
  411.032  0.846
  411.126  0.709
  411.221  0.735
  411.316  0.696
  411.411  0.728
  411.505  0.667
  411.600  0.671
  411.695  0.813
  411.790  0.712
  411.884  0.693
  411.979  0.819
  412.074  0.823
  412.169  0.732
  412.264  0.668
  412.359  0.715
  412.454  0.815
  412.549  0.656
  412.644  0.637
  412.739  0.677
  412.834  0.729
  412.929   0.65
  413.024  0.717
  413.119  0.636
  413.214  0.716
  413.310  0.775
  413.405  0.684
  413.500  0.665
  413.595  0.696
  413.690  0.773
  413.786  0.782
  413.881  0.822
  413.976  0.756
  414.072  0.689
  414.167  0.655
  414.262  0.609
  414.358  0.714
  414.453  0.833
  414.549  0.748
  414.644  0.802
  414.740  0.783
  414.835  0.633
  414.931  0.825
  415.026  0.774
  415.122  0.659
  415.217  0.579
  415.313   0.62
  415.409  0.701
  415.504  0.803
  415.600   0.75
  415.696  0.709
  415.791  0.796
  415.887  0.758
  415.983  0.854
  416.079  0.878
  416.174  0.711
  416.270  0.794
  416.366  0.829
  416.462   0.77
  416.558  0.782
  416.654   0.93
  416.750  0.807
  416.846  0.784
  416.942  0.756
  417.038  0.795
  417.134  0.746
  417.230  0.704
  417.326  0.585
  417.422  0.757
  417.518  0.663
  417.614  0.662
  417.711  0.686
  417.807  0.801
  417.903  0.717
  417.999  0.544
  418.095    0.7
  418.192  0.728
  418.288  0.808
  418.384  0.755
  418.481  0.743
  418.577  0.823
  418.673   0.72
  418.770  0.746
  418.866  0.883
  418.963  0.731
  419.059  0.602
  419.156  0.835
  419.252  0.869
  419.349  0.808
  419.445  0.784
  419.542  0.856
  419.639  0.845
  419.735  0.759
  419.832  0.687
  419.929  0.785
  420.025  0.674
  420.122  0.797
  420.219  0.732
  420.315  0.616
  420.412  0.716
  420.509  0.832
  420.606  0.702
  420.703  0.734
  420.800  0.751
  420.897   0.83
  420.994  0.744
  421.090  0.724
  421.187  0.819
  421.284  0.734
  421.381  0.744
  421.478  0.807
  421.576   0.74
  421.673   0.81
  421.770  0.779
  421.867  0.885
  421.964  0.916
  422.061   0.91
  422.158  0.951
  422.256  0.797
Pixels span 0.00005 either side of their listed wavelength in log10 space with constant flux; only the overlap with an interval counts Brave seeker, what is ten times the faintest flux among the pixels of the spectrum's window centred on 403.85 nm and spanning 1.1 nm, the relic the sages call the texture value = 5.98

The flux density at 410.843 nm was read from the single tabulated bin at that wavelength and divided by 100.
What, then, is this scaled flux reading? 0.0067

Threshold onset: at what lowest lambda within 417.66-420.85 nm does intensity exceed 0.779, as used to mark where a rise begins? 417.807 nm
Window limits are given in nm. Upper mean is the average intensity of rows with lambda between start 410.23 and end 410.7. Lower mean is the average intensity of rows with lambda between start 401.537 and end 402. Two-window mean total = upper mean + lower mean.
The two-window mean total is 1.504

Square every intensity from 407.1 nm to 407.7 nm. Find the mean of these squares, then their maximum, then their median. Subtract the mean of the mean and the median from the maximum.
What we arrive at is 0.18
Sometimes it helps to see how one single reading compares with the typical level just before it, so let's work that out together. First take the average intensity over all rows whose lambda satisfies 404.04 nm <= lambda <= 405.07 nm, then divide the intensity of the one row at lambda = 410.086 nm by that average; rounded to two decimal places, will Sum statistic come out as 0.90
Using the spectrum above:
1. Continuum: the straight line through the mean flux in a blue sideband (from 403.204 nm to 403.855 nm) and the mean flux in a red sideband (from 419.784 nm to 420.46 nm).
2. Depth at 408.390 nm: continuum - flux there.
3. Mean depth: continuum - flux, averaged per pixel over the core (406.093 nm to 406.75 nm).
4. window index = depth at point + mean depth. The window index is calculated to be -0.13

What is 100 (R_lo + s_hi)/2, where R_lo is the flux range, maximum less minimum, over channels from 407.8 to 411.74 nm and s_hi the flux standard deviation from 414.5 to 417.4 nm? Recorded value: 23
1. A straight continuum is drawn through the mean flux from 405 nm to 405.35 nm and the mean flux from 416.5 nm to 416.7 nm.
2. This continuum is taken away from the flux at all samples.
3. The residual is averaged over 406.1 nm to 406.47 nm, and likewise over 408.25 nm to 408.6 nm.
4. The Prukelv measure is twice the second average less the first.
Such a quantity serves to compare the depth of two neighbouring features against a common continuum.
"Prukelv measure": 0.07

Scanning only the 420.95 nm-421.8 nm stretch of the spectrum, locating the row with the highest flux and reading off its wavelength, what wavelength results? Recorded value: 421.187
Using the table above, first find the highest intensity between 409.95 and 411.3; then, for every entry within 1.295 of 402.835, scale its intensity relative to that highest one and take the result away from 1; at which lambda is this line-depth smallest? 403.994 nm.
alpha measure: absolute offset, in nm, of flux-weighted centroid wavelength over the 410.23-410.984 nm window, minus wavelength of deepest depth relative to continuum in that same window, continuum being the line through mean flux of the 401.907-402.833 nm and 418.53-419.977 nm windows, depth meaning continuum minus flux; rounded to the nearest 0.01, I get 0.25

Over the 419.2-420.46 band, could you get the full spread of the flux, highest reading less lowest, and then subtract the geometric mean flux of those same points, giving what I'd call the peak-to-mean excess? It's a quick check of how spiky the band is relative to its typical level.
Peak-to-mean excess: -0.51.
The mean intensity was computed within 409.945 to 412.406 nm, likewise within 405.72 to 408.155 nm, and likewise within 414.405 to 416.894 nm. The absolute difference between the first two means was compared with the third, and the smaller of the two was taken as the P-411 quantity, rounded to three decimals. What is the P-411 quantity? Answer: 0.029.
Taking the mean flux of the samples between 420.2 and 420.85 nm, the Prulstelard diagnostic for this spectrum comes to 0.726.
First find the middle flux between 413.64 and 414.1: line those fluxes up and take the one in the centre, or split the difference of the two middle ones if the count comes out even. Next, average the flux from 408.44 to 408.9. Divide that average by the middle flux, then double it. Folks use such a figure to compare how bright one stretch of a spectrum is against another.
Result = 2.07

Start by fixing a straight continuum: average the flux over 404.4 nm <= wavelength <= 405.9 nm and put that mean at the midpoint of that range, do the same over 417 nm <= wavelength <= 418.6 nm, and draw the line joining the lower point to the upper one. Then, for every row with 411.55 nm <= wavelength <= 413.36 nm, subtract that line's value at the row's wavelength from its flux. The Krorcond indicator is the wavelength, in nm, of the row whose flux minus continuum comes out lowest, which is 413.119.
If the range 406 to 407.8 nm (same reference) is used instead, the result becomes 406.327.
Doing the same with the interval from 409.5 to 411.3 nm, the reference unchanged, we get 410.370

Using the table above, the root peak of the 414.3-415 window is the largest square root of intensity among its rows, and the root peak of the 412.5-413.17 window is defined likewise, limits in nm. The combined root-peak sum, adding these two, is 1.77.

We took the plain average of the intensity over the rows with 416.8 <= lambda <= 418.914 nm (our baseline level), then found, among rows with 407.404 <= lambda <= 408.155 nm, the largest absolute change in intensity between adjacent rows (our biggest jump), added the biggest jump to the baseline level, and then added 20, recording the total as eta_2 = 20.91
